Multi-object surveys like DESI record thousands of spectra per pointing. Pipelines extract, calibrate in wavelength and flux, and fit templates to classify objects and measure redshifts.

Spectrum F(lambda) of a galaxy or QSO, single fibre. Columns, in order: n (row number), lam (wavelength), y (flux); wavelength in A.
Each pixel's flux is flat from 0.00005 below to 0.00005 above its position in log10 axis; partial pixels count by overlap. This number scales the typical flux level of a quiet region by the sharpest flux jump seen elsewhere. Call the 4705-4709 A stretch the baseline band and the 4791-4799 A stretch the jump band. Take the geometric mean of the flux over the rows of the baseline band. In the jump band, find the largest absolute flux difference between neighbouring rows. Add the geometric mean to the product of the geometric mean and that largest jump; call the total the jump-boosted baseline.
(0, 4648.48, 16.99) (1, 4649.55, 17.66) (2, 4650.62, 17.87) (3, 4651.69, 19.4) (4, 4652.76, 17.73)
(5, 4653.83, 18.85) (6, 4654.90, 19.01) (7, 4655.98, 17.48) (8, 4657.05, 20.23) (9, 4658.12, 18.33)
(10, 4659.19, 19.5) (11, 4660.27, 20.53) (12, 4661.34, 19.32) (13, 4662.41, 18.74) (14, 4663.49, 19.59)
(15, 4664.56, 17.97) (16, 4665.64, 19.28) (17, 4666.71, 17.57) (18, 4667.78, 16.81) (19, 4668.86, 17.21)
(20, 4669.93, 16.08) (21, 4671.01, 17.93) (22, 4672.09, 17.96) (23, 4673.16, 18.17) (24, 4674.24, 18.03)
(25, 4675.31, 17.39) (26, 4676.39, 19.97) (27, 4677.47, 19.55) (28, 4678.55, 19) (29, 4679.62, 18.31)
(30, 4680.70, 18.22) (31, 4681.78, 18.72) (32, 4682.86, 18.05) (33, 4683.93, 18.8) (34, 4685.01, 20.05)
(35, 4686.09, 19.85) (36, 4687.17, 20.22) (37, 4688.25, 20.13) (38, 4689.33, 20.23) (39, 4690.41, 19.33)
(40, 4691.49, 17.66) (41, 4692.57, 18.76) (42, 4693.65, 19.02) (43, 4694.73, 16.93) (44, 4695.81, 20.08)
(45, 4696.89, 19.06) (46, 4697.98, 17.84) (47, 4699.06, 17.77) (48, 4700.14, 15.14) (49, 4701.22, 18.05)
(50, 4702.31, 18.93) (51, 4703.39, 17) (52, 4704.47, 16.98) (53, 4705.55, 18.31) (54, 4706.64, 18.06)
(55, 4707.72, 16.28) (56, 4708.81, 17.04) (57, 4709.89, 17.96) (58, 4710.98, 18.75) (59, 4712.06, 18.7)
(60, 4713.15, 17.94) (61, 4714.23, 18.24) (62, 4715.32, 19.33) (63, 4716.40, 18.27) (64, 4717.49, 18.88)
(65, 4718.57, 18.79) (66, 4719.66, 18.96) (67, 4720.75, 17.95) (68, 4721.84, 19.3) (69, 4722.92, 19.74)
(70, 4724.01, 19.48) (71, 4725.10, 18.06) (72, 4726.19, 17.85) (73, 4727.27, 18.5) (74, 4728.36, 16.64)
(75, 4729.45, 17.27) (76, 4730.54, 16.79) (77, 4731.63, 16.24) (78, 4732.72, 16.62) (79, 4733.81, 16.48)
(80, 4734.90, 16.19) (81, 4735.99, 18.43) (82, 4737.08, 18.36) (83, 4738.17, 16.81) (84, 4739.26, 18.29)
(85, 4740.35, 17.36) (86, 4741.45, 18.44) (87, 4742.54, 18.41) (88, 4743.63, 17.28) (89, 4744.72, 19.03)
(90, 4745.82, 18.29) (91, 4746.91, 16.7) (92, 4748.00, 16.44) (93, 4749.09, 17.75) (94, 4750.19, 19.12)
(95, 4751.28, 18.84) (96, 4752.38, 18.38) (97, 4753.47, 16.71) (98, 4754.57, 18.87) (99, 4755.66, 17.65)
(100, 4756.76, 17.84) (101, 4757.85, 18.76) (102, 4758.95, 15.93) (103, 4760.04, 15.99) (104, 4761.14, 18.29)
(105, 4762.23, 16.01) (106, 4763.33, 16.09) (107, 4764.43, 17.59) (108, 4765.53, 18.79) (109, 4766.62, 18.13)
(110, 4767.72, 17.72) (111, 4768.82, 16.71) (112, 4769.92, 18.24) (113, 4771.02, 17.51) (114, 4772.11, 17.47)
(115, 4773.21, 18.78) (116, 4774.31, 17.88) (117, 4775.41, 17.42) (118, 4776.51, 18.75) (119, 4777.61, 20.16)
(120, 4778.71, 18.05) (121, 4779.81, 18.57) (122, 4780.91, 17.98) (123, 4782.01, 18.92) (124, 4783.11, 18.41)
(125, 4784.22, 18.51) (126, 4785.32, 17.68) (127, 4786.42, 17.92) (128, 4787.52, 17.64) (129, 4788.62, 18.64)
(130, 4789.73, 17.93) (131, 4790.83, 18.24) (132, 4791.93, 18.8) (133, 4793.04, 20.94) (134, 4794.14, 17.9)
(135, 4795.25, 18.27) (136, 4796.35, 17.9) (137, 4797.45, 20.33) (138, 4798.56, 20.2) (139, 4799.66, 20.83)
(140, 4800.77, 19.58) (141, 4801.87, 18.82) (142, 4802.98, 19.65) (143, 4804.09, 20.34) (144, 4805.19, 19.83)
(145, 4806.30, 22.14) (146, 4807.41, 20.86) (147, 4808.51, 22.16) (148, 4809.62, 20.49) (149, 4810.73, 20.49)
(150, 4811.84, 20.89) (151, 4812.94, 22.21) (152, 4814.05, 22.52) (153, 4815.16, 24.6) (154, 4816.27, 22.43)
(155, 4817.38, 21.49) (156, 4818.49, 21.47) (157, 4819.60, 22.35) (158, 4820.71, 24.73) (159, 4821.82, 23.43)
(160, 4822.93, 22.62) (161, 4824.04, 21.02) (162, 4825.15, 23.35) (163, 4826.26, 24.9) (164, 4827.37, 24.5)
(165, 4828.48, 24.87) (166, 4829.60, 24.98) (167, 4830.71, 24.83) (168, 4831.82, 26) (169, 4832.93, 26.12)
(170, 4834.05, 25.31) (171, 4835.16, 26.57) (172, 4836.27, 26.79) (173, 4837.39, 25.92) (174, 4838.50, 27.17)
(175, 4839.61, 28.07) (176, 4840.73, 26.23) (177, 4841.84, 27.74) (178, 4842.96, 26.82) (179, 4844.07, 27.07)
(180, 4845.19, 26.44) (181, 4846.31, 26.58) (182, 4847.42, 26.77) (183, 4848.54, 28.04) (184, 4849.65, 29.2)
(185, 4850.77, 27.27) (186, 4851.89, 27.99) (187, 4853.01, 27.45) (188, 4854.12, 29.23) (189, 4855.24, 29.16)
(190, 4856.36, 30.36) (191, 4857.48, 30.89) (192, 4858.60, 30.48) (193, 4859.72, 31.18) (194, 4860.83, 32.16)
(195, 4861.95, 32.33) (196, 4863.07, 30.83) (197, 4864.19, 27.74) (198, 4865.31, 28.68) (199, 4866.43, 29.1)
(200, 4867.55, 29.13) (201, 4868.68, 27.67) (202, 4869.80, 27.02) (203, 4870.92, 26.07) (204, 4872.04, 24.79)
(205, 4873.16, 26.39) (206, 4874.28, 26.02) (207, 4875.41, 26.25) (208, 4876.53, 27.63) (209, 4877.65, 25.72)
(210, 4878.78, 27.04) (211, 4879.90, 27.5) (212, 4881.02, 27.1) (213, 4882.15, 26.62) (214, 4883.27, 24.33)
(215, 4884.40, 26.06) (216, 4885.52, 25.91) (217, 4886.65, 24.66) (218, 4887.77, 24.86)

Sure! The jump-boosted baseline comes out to 70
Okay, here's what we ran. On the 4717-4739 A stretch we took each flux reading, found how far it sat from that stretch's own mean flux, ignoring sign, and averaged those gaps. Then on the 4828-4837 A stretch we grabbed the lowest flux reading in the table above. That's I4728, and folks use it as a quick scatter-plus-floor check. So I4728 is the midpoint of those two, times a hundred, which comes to 1291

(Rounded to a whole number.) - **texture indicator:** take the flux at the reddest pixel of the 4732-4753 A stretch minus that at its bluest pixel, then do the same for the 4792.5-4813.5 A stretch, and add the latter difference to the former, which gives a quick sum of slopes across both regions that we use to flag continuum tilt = 3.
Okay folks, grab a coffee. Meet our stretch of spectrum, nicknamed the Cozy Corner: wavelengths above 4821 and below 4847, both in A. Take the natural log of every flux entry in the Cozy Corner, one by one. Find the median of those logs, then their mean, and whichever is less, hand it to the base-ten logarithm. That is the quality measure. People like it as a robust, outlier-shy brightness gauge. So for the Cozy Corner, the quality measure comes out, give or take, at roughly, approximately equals 0.510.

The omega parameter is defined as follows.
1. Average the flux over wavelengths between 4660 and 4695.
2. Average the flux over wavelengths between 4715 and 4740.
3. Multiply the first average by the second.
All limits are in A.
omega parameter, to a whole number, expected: 335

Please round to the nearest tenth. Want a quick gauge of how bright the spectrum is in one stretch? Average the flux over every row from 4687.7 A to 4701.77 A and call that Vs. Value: 18.5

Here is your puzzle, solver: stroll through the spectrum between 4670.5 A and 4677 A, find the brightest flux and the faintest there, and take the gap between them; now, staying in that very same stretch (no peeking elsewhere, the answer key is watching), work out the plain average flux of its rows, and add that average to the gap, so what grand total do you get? 20.8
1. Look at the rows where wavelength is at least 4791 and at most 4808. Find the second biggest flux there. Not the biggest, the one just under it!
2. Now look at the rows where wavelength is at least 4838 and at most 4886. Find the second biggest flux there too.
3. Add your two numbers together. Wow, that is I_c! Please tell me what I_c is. 53.1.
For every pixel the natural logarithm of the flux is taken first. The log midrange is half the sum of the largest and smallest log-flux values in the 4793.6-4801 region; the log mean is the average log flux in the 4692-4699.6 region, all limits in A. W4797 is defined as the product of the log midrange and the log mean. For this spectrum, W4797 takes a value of 8.6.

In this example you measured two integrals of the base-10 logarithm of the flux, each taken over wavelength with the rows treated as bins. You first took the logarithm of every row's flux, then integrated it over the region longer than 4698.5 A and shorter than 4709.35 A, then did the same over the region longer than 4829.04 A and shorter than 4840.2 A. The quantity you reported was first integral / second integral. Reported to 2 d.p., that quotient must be 0.85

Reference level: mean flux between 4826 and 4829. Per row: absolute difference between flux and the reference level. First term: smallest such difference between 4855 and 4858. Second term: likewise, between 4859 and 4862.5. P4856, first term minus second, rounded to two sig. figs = -2.0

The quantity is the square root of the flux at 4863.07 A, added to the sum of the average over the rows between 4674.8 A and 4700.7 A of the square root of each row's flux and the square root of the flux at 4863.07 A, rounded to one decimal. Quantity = 15.4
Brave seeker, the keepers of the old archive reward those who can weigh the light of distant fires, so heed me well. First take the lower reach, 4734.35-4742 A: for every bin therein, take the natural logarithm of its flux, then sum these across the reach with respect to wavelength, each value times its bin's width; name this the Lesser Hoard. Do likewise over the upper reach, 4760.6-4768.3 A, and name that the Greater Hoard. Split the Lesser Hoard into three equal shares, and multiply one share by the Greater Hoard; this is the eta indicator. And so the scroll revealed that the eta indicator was 161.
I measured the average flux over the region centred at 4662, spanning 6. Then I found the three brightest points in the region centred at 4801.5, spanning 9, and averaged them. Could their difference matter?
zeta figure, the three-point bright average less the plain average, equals 1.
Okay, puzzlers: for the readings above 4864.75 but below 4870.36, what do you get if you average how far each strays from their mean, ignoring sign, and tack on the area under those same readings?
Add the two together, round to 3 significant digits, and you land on 159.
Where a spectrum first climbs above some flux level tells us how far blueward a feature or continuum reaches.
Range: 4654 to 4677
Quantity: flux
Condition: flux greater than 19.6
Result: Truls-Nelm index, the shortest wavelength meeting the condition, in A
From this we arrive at 4657.05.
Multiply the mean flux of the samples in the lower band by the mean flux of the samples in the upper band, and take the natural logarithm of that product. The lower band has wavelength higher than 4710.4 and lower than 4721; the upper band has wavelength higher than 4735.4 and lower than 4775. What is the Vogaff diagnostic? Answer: 5.8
